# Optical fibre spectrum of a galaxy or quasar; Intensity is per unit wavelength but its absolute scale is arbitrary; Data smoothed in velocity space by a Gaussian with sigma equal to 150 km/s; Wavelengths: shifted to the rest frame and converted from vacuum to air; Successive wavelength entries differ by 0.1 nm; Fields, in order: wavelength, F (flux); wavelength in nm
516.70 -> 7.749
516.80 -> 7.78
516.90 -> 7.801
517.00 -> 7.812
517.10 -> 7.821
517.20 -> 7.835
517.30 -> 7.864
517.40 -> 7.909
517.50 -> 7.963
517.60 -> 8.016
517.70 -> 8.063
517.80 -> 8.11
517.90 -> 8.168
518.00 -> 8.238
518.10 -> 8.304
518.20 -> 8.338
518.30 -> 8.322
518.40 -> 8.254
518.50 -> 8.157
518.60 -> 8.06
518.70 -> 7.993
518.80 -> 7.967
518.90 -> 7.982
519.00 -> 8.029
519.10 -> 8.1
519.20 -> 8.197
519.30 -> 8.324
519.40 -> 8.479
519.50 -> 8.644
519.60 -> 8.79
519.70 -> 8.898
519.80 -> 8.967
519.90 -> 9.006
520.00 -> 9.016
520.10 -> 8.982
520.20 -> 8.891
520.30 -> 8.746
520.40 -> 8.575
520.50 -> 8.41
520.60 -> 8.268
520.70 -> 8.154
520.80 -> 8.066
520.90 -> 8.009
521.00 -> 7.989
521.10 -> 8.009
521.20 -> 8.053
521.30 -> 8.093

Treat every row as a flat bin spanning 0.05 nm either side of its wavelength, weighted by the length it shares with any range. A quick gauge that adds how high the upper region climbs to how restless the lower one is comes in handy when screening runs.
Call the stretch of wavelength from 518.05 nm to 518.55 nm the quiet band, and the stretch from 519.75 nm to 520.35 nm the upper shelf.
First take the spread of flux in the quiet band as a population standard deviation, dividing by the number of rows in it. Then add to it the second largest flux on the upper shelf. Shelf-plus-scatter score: 9.07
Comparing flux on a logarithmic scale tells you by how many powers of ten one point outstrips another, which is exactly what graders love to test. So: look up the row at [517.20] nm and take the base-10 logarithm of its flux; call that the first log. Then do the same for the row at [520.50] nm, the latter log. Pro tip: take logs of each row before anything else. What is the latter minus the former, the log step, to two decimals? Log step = 0.03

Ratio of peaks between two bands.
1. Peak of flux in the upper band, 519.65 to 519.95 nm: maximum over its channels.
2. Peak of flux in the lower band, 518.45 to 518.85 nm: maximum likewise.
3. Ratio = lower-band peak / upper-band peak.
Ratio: 0.906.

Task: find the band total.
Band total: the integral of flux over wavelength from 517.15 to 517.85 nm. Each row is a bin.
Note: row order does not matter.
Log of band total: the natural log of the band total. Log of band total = 1.72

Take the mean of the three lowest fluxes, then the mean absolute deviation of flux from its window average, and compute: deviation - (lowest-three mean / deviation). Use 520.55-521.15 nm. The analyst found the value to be -93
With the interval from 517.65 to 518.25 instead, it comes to -90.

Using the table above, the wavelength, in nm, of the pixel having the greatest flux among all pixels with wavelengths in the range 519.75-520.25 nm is 520.00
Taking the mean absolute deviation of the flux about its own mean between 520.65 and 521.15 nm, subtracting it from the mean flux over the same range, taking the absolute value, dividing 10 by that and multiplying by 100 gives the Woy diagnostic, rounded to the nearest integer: 125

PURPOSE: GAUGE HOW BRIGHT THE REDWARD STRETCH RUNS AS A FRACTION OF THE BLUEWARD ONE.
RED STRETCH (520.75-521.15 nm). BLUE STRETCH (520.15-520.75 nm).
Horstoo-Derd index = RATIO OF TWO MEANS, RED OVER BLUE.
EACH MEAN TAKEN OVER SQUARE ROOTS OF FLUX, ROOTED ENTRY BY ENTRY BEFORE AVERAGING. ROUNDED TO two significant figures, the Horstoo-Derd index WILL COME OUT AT 0.97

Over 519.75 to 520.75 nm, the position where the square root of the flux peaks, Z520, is 520.00 nm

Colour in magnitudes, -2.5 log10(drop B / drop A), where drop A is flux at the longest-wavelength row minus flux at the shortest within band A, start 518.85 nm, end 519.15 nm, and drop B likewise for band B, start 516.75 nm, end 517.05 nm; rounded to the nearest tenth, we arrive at 1.4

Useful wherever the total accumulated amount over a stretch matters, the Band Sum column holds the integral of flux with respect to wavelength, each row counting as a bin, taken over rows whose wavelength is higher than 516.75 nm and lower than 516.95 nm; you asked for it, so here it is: 1.56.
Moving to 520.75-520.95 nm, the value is 1.61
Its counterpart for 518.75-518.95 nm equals 1.59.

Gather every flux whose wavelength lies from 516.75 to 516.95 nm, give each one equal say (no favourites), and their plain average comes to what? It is 7.79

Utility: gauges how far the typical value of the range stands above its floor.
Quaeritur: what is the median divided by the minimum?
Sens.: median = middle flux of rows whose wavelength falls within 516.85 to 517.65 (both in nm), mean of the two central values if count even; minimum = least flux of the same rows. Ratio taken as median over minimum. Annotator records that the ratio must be 1.01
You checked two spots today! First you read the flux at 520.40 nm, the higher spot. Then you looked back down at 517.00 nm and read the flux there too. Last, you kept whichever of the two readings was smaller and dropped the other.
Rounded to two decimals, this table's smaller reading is 7.81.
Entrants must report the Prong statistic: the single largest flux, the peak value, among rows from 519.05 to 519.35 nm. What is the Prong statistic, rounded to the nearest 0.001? 8.324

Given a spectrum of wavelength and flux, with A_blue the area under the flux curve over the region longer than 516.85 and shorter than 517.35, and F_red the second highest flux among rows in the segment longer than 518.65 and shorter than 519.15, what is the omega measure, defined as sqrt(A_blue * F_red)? 5.61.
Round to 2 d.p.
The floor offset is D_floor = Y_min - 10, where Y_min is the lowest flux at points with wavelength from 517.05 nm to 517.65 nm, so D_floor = -2.18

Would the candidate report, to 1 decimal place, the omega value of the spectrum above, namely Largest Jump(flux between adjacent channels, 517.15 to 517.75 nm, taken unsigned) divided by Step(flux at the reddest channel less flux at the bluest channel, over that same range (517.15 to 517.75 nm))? 0.2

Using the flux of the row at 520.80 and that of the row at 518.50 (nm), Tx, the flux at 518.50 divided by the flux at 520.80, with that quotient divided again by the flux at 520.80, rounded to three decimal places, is 0.125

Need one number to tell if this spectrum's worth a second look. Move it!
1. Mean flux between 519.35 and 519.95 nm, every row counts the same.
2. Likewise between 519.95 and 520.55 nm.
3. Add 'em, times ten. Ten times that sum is 176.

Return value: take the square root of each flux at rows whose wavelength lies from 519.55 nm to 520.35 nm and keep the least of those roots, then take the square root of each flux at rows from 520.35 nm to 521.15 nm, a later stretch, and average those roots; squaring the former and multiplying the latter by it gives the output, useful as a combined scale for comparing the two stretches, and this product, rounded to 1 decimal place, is 25.0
